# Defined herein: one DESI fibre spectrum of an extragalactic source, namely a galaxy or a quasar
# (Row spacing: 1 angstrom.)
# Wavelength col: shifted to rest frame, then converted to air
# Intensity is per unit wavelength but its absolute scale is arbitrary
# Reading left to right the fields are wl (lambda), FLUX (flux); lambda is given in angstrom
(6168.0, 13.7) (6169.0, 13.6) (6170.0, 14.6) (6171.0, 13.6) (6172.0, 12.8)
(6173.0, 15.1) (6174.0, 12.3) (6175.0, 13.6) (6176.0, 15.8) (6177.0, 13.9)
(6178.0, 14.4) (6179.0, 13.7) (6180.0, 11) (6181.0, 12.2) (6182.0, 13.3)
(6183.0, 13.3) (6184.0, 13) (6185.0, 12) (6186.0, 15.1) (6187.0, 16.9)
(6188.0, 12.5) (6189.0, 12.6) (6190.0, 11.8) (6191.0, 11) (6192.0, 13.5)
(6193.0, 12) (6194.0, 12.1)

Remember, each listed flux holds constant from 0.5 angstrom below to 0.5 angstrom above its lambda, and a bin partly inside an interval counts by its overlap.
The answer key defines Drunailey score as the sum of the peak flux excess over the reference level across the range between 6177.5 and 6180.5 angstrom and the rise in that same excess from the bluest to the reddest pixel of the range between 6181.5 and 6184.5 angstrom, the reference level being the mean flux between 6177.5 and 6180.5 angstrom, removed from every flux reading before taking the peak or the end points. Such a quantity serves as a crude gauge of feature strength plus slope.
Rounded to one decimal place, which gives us 1.1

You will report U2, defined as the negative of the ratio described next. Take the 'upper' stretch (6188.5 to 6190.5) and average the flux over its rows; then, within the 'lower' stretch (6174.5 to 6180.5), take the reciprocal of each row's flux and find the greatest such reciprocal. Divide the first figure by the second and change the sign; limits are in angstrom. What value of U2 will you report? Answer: -134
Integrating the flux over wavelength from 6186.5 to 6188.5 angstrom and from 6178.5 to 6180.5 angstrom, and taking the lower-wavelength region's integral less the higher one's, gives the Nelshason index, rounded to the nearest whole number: -5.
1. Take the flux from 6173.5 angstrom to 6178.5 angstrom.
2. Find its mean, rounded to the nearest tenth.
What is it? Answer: 14.0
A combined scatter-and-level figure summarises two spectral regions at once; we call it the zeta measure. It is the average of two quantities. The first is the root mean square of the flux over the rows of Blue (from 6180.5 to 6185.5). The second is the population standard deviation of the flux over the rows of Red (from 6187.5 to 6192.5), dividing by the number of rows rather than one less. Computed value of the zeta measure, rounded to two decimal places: 6.80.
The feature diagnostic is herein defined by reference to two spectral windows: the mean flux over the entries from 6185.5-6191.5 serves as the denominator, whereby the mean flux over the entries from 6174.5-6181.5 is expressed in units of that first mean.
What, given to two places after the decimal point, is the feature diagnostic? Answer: 1.01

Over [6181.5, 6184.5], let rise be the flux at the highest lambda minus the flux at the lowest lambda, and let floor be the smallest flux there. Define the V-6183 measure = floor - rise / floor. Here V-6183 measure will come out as 13.0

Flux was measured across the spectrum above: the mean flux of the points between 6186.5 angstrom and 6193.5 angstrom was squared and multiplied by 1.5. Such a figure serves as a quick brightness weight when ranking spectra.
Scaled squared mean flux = 250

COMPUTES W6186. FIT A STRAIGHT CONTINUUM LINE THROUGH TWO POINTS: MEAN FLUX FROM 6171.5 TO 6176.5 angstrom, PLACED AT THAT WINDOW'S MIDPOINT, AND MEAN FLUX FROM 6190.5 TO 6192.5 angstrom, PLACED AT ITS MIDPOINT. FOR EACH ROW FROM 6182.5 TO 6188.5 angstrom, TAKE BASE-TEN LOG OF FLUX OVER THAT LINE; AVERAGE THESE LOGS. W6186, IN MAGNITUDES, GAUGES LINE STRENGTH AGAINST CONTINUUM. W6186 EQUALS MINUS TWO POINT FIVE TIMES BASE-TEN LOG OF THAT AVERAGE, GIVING 3.8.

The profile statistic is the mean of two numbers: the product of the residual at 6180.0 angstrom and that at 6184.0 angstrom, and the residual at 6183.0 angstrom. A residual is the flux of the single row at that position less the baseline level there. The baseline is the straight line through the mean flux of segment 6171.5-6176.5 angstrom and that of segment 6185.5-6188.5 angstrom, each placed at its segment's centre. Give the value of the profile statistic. 2.1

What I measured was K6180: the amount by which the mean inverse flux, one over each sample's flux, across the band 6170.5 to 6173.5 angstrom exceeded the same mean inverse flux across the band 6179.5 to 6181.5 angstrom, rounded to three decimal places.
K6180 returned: -0.014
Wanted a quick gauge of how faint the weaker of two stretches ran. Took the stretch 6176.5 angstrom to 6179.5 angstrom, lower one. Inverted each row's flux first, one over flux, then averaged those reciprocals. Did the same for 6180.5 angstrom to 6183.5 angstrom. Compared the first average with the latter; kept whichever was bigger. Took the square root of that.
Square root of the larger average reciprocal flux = 0.278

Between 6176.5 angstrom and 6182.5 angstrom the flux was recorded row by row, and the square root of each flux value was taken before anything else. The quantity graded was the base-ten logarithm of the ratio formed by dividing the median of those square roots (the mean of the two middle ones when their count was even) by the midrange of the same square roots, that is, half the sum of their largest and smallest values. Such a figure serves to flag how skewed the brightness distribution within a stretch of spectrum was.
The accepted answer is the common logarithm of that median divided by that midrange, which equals 0.014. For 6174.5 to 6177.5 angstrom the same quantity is -0.012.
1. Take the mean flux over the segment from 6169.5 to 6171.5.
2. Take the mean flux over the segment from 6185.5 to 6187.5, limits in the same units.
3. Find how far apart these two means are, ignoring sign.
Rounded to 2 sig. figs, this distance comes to 1.9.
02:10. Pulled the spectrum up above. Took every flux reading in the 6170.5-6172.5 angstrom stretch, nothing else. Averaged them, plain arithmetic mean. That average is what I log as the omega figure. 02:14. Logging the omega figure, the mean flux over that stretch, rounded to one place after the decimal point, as 13.2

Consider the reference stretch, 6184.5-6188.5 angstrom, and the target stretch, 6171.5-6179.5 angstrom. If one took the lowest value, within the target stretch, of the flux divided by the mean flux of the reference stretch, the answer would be 0.87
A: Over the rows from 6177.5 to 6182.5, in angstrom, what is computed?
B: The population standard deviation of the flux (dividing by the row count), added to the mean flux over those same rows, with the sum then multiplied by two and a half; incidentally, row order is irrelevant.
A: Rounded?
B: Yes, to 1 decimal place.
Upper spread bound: 35.3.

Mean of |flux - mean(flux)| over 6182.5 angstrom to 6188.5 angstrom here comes 1.5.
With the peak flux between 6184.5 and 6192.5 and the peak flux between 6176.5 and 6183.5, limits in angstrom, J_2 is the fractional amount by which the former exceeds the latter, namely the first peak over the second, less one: 0.17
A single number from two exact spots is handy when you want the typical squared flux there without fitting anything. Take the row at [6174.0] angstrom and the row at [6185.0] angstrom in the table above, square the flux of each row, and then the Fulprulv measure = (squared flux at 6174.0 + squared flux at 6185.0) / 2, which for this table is 148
